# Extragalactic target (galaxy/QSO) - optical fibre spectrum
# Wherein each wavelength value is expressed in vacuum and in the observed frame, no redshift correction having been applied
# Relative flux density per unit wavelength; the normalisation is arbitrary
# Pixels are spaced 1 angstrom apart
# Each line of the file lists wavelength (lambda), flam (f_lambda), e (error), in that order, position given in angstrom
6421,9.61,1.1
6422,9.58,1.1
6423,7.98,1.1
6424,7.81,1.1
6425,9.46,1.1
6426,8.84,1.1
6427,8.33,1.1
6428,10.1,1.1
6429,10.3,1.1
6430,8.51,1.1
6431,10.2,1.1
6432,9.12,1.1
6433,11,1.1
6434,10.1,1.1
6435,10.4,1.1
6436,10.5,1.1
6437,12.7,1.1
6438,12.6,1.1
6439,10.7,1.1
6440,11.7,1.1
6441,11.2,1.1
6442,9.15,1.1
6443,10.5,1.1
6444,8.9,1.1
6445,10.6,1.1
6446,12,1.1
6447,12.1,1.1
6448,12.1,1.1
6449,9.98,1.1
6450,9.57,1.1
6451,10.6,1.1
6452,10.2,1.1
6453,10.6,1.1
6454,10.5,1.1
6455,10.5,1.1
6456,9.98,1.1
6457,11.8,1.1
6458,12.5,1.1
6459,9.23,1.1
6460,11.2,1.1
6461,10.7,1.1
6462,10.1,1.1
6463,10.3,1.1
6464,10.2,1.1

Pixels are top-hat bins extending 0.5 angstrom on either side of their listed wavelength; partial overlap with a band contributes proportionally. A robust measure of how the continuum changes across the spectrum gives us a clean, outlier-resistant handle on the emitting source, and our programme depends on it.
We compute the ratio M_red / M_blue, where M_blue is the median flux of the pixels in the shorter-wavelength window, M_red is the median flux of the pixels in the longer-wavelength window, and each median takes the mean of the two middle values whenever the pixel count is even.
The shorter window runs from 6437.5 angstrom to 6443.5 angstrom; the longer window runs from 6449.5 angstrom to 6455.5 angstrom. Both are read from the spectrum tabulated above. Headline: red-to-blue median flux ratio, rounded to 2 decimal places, 0.96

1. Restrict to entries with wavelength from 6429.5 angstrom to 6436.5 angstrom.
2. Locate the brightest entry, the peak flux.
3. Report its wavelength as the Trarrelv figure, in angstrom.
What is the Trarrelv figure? 6433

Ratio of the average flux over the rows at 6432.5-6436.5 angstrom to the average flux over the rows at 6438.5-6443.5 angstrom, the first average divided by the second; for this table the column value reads 0.99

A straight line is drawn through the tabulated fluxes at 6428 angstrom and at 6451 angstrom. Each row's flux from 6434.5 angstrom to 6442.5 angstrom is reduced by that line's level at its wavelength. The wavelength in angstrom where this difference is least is 6442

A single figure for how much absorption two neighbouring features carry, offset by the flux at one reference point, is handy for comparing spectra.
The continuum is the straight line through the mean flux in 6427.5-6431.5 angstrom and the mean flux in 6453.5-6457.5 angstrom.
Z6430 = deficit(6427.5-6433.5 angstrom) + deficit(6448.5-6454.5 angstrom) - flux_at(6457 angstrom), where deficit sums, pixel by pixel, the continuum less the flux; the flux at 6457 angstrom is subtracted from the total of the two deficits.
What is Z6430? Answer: -10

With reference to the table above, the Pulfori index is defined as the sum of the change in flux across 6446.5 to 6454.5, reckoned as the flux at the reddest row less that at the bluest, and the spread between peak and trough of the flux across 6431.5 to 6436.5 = 0.28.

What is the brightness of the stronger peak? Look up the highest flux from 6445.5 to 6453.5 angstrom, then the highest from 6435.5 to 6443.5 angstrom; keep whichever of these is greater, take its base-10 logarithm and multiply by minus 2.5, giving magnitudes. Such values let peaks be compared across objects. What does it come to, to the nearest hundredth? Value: -2.76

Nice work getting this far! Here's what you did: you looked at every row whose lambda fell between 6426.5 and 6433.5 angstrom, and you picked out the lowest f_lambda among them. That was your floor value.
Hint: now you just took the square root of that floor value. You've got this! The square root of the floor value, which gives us 2.89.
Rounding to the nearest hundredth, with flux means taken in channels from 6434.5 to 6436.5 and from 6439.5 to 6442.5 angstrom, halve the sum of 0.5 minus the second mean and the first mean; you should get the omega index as 0.13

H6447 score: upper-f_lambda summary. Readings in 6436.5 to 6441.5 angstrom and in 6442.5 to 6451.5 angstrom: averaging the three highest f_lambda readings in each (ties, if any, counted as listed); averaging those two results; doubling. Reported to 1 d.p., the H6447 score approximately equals 24.4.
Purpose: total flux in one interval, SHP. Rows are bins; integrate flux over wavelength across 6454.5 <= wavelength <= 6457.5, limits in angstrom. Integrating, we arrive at 32.3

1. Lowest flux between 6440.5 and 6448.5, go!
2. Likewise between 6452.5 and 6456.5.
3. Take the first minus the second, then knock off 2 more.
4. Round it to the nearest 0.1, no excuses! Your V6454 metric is -3.1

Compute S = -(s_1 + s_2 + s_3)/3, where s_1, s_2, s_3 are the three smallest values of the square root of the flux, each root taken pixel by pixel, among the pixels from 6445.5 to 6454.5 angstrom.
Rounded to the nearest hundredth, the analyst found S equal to -3.15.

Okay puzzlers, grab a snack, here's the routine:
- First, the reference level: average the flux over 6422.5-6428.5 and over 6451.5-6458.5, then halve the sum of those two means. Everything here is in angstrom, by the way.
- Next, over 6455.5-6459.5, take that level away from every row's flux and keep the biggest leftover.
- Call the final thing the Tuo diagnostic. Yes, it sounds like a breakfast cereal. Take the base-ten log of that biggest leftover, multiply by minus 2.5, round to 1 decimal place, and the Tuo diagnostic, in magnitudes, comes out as -1.1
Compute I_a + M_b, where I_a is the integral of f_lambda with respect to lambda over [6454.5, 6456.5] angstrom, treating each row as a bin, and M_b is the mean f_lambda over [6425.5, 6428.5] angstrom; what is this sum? 30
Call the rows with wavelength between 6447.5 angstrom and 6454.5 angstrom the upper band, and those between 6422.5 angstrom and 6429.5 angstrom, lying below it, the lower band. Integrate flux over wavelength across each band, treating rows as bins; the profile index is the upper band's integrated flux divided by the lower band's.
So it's 1.17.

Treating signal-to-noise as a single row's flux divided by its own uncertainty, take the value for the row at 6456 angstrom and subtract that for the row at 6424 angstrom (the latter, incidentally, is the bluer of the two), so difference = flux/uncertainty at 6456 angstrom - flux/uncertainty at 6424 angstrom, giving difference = 2.0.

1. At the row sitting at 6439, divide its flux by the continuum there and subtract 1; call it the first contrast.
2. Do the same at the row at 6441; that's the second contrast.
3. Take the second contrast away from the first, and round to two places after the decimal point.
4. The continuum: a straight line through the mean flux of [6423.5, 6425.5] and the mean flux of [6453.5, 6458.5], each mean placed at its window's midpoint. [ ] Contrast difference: -0.03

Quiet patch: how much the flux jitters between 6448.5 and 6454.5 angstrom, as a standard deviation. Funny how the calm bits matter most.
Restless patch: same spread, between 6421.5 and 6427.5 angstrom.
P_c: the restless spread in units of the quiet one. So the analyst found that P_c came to 1.8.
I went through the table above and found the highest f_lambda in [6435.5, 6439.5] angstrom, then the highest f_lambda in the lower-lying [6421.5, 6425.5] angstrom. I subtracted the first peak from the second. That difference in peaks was -3.1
